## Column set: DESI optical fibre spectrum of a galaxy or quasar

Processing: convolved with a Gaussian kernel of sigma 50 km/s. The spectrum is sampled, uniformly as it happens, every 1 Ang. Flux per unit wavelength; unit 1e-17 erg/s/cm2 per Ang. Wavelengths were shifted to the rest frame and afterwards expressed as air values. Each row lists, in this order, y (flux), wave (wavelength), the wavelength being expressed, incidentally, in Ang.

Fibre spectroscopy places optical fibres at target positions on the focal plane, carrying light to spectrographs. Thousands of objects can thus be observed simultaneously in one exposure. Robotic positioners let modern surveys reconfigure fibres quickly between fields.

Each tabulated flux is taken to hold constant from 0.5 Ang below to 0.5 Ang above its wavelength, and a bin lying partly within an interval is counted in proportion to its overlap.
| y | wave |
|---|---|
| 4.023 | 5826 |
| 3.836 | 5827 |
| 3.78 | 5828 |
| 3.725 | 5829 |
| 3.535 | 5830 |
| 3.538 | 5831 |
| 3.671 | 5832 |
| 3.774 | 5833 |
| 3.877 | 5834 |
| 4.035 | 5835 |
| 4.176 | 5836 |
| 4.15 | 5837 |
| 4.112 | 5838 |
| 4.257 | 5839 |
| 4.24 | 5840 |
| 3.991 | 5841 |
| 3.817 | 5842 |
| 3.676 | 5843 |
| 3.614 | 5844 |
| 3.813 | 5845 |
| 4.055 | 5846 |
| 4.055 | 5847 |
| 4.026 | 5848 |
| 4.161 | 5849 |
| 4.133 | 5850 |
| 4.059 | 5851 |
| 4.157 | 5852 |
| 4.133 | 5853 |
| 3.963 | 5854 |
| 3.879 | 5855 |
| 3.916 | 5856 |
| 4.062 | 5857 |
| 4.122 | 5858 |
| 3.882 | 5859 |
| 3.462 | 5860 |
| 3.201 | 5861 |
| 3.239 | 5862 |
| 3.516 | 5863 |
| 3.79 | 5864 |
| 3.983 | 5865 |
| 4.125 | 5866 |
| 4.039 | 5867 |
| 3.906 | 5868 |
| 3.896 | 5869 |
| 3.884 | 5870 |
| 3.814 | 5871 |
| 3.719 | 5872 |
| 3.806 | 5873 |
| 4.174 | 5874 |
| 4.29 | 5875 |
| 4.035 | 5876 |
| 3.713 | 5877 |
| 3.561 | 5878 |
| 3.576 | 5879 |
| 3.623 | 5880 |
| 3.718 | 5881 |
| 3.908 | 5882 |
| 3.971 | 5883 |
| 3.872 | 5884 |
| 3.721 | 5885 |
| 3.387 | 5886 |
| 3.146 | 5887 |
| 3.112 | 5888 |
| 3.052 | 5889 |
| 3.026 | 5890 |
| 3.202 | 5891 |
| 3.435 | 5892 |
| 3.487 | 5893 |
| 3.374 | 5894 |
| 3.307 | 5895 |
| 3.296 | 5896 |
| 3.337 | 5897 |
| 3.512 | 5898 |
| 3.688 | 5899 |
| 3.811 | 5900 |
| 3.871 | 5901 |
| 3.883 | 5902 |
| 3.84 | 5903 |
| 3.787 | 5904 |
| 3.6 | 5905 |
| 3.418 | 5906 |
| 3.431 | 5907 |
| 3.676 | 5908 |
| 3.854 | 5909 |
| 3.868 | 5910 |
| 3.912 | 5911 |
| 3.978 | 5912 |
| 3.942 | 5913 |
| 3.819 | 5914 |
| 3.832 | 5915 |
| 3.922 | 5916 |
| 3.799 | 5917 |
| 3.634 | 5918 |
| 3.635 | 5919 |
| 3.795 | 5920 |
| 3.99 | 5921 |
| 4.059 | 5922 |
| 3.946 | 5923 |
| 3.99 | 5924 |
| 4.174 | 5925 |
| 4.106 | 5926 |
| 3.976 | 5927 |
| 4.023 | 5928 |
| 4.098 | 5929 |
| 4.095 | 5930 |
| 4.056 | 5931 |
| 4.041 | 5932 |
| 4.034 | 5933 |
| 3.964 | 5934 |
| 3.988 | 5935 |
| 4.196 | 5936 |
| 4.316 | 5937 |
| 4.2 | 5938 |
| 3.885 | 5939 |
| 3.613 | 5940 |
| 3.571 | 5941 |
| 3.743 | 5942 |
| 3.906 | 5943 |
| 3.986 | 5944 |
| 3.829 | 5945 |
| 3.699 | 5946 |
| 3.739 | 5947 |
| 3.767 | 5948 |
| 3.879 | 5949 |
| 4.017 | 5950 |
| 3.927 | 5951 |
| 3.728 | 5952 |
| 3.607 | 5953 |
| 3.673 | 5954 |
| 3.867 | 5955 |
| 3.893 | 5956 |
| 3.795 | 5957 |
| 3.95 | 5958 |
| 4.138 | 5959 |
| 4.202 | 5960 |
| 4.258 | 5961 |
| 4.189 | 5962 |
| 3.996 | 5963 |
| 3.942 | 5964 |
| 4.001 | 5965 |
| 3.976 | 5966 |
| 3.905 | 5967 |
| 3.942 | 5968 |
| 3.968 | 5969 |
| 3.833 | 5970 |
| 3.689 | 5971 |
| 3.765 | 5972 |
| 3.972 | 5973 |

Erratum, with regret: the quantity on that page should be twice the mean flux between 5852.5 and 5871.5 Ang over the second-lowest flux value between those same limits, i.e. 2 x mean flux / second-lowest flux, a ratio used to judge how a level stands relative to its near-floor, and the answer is 2.37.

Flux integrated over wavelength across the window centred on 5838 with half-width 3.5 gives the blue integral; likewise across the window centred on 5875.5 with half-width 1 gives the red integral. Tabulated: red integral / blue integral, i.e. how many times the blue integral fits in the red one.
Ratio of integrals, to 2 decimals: 0.29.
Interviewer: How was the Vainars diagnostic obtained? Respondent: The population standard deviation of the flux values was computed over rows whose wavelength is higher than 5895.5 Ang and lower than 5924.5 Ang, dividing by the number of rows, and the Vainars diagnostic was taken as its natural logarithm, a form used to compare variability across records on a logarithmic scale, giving -1.60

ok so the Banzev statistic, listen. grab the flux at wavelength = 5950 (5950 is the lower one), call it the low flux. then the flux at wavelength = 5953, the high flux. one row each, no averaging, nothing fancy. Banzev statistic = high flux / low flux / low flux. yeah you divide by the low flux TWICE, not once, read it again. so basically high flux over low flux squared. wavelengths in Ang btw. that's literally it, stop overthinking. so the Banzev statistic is 0.22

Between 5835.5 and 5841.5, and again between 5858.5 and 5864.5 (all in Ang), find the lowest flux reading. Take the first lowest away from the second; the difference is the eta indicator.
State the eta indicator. -0.8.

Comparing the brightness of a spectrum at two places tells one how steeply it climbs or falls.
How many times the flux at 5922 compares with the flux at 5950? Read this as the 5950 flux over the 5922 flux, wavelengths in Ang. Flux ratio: 0.99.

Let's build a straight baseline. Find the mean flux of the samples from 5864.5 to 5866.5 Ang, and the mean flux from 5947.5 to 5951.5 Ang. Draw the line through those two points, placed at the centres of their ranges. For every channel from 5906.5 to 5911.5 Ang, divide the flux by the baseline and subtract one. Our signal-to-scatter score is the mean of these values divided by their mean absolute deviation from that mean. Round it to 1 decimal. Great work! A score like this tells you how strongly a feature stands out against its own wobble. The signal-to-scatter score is -1.4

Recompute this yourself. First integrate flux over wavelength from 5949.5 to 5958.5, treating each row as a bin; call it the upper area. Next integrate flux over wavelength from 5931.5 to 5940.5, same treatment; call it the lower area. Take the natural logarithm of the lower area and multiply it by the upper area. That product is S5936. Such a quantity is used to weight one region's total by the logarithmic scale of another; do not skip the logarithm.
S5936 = 124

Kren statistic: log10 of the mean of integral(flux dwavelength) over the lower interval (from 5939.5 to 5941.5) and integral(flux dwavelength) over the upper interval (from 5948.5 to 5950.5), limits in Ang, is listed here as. 0.877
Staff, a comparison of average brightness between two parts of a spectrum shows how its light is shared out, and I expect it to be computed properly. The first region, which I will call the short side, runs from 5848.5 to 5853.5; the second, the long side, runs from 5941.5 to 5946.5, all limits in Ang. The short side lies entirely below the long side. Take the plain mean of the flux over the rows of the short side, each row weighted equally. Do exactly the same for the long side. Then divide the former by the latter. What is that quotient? 1.08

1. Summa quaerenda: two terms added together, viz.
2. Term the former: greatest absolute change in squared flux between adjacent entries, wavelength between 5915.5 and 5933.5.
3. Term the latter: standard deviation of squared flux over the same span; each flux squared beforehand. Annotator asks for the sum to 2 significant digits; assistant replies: 2.7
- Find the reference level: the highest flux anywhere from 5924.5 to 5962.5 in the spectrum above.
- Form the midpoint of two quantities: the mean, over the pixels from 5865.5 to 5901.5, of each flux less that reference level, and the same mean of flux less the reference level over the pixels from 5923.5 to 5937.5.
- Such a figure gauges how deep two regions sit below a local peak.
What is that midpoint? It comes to -0.45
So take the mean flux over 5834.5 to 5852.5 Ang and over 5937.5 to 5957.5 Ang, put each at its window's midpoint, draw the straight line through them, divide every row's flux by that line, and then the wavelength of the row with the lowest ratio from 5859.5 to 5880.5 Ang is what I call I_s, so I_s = 5861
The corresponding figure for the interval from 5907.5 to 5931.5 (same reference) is 5918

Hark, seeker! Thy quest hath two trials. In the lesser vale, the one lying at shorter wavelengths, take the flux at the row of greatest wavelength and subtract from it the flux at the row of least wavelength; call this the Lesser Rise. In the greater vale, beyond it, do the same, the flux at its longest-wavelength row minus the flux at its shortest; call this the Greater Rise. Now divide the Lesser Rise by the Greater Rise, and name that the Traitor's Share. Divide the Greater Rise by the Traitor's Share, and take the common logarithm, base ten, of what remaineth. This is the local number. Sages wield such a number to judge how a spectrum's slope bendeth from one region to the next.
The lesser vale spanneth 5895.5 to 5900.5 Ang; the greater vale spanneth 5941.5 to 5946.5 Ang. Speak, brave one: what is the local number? -2.4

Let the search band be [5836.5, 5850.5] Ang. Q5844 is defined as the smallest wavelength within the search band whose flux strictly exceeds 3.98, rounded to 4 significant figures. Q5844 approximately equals 5837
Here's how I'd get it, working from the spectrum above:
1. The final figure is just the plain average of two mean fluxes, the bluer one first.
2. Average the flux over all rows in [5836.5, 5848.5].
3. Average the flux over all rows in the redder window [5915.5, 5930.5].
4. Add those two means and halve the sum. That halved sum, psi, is 3.97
